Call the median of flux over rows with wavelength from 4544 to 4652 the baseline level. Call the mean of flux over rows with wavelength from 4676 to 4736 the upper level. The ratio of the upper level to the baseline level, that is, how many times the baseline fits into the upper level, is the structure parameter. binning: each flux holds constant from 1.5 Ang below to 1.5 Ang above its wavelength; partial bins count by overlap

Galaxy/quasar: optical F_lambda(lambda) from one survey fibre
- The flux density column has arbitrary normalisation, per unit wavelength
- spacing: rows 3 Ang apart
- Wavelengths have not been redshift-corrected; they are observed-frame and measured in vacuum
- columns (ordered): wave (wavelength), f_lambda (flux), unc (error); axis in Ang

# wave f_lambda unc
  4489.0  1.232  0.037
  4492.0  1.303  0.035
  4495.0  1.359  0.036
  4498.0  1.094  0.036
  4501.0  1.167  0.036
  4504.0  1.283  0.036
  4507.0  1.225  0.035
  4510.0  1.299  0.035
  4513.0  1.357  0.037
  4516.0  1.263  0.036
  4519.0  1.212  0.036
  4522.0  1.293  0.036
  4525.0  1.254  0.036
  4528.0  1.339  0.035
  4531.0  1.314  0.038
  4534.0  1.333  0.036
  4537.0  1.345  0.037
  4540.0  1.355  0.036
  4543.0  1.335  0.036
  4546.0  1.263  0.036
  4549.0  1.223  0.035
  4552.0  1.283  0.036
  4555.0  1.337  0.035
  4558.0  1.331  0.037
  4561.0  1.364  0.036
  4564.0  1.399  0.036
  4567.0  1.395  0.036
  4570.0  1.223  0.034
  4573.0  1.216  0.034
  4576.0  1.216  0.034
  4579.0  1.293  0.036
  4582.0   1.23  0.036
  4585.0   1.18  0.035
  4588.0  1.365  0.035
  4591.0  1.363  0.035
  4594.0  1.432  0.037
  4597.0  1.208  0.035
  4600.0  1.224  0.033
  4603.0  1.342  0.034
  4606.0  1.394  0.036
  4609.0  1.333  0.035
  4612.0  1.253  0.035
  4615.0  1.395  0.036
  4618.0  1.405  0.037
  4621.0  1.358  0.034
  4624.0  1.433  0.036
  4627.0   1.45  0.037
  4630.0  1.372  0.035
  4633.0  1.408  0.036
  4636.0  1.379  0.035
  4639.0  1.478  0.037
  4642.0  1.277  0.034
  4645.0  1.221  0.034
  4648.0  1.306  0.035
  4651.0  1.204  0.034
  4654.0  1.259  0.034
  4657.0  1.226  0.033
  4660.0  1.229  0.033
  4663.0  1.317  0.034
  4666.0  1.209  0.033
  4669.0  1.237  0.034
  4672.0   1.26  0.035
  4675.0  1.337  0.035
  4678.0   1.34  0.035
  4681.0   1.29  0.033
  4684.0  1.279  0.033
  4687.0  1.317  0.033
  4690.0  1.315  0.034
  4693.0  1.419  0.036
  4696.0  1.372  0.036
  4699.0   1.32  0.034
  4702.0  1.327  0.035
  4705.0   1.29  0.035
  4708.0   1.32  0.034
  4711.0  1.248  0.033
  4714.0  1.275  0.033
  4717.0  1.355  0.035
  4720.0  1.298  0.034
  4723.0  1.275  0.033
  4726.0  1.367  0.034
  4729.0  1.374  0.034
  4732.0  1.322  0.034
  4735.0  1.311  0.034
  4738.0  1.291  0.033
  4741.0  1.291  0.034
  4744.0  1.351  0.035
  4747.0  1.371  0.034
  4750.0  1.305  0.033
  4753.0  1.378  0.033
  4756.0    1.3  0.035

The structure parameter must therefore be 0.989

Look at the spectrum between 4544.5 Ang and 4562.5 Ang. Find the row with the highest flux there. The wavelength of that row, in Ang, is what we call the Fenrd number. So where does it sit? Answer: 4561.0 Ang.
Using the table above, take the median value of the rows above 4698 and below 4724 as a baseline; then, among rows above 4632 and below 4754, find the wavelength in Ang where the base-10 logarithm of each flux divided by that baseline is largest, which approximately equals 4639.0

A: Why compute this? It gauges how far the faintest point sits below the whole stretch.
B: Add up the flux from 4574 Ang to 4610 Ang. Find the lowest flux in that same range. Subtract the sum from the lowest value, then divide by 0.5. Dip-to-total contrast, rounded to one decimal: -28.8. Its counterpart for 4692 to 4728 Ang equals -29.2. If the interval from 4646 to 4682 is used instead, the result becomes -28.0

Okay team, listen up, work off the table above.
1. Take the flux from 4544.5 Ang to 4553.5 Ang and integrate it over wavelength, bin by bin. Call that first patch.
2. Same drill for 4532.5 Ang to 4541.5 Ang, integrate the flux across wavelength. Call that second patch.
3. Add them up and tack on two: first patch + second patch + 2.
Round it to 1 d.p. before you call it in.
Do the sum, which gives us 25.4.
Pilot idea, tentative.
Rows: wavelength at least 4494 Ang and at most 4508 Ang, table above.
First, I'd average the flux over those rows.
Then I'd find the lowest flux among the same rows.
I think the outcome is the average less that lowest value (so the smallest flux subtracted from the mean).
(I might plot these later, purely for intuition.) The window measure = 0.13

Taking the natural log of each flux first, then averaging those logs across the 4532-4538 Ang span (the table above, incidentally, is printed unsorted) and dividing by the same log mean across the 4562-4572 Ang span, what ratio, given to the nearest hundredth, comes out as 1.01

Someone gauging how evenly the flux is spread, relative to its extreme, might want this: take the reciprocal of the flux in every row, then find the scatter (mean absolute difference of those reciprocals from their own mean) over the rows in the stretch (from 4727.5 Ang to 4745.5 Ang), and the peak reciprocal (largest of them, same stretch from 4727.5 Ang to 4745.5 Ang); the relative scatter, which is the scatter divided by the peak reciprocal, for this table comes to 0.019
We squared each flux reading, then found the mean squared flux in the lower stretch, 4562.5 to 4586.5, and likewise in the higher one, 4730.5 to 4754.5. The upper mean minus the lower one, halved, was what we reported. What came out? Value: 0.07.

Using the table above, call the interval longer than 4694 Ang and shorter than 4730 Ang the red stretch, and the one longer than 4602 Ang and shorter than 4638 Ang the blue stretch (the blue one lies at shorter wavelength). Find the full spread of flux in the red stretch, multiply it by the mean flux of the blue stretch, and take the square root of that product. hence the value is 0.417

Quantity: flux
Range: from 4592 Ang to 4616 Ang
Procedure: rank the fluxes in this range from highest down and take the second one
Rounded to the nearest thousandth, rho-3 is 1.395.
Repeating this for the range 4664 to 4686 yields 1.337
